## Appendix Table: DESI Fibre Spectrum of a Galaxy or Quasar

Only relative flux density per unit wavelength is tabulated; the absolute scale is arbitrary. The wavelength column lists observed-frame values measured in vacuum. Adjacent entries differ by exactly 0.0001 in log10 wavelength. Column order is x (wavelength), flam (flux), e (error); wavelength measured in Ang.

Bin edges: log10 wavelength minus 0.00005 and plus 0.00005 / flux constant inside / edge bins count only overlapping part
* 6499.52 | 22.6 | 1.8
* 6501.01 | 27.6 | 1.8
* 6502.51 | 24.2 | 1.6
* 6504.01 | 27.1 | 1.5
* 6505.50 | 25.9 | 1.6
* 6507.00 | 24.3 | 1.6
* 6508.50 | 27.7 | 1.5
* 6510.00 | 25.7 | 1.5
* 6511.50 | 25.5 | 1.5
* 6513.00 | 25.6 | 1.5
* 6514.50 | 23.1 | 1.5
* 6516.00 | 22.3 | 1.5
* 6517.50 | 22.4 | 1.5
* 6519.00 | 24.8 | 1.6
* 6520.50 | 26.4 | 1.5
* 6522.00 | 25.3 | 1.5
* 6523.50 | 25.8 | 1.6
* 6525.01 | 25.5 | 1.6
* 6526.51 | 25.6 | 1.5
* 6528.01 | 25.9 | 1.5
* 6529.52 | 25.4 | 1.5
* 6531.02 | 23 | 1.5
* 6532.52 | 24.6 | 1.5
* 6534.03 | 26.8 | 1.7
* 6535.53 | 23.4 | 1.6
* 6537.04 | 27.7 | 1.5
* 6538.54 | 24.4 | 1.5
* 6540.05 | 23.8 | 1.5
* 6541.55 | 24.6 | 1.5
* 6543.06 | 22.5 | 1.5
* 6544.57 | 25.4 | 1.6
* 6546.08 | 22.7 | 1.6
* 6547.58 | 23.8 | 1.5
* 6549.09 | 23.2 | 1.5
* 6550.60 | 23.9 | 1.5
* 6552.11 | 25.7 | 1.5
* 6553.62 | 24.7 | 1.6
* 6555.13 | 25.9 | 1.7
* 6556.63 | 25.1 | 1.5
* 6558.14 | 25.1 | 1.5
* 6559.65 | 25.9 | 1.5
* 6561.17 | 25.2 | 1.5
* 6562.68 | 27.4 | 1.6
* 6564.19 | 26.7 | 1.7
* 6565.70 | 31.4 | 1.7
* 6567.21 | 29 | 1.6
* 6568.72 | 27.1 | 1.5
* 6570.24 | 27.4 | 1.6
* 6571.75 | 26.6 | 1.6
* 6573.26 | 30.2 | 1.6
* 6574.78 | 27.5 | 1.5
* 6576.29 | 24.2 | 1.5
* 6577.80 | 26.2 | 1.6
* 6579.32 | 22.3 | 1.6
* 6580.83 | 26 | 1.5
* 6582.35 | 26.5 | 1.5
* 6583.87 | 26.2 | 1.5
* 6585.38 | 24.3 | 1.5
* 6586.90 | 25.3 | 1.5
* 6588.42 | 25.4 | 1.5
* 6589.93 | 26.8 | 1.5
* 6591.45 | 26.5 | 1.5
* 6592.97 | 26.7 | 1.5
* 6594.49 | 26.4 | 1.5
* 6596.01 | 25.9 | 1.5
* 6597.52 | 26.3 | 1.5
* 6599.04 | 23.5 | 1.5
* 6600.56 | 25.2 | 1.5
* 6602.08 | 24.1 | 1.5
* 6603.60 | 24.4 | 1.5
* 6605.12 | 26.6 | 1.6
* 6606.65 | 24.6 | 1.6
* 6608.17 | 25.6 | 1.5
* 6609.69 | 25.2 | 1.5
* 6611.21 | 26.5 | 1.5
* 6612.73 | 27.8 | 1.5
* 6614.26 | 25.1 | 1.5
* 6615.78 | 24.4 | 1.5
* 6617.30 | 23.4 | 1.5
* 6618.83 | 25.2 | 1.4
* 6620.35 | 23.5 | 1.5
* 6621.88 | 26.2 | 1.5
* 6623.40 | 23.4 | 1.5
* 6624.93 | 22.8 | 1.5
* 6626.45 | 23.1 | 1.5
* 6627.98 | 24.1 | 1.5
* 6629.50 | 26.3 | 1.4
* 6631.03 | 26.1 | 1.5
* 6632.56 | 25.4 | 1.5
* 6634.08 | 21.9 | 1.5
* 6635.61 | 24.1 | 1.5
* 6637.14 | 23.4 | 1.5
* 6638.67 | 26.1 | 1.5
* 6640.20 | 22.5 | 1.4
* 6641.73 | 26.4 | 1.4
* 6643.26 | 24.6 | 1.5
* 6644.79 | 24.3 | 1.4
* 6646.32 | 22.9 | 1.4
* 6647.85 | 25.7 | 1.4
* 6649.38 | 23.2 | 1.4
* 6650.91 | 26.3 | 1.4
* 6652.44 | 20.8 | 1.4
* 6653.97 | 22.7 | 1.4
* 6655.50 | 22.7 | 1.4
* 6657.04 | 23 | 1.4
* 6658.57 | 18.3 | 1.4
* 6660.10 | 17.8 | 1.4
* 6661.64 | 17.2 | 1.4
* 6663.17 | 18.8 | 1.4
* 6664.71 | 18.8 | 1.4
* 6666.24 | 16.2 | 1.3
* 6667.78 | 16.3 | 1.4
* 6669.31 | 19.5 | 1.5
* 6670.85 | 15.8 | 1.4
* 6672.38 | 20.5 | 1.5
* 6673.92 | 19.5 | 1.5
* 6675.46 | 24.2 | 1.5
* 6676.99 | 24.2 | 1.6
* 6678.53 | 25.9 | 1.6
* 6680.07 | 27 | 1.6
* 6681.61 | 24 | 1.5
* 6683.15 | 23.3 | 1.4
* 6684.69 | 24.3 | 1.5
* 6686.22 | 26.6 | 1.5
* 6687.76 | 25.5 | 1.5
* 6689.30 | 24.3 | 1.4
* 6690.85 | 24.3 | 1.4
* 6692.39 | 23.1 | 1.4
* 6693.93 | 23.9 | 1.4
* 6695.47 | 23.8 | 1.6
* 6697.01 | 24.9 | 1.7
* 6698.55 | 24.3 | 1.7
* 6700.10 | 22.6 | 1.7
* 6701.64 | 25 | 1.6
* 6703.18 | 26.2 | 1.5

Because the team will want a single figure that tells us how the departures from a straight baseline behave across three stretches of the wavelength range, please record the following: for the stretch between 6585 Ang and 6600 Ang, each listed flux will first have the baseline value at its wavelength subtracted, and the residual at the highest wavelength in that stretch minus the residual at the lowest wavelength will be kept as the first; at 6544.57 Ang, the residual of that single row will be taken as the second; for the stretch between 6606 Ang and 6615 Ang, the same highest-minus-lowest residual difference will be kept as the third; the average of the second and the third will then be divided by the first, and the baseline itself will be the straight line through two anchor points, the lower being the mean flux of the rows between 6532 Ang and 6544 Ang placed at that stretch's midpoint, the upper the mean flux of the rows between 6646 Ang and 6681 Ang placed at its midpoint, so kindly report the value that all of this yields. -1.9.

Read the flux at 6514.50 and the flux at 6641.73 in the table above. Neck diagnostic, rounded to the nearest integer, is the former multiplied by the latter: 610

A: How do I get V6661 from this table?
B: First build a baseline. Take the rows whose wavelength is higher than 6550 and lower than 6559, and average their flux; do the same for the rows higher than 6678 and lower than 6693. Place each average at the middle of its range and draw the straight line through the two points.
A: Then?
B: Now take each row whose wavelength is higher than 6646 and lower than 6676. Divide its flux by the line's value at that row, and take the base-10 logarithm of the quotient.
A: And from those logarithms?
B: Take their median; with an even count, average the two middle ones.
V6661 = -0.094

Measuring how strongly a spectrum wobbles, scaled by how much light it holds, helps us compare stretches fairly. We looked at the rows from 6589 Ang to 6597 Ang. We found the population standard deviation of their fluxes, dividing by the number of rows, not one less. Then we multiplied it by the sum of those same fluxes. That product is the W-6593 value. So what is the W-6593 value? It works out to 42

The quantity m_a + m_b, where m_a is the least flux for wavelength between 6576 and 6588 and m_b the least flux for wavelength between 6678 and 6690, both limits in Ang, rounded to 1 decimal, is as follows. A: 45.6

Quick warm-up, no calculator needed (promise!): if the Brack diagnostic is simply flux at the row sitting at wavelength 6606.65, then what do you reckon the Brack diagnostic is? 24.6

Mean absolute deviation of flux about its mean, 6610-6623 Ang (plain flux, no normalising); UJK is 1.18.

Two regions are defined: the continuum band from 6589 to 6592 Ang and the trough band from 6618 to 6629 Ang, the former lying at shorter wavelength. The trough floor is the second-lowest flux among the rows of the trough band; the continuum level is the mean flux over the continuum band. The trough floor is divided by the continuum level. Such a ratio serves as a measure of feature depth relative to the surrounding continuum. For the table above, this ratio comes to 0.87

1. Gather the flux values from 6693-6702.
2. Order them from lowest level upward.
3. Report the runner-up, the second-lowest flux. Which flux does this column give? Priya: 23.8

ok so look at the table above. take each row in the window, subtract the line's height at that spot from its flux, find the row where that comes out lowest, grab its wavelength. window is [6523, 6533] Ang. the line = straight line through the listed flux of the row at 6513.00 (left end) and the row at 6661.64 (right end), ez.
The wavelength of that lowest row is 6531.02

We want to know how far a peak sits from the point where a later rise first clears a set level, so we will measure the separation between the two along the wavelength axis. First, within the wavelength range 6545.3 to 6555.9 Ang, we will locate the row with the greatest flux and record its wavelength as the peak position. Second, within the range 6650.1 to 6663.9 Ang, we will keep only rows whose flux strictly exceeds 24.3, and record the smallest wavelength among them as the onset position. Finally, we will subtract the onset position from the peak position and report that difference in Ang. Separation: -95.8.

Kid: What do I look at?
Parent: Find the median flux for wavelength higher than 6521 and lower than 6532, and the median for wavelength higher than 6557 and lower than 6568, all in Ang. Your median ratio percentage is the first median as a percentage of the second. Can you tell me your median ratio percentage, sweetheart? 96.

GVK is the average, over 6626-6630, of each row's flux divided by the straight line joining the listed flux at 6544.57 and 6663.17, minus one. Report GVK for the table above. 0.18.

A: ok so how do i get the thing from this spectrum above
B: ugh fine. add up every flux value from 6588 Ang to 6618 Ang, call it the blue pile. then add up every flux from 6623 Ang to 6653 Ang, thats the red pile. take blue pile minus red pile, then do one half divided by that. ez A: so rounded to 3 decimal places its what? 0.019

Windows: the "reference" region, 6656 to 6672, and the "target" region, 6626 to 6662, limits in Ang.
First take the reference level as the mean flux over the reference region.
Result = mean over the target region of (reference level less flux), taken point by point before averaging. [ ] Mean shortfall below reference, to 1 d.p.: -5.1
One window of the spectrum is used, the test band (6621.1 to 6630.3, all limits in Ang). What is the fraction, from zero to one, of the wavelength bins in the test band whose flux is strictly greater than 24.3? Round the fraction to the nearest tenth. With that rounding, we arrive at 0.3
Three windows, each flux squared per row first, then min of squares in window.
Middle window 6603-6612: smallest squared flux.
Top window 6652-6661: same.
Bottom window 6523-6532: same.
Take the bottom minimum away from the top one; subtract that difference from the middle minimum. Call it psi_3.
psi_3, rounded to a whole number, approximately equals 808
